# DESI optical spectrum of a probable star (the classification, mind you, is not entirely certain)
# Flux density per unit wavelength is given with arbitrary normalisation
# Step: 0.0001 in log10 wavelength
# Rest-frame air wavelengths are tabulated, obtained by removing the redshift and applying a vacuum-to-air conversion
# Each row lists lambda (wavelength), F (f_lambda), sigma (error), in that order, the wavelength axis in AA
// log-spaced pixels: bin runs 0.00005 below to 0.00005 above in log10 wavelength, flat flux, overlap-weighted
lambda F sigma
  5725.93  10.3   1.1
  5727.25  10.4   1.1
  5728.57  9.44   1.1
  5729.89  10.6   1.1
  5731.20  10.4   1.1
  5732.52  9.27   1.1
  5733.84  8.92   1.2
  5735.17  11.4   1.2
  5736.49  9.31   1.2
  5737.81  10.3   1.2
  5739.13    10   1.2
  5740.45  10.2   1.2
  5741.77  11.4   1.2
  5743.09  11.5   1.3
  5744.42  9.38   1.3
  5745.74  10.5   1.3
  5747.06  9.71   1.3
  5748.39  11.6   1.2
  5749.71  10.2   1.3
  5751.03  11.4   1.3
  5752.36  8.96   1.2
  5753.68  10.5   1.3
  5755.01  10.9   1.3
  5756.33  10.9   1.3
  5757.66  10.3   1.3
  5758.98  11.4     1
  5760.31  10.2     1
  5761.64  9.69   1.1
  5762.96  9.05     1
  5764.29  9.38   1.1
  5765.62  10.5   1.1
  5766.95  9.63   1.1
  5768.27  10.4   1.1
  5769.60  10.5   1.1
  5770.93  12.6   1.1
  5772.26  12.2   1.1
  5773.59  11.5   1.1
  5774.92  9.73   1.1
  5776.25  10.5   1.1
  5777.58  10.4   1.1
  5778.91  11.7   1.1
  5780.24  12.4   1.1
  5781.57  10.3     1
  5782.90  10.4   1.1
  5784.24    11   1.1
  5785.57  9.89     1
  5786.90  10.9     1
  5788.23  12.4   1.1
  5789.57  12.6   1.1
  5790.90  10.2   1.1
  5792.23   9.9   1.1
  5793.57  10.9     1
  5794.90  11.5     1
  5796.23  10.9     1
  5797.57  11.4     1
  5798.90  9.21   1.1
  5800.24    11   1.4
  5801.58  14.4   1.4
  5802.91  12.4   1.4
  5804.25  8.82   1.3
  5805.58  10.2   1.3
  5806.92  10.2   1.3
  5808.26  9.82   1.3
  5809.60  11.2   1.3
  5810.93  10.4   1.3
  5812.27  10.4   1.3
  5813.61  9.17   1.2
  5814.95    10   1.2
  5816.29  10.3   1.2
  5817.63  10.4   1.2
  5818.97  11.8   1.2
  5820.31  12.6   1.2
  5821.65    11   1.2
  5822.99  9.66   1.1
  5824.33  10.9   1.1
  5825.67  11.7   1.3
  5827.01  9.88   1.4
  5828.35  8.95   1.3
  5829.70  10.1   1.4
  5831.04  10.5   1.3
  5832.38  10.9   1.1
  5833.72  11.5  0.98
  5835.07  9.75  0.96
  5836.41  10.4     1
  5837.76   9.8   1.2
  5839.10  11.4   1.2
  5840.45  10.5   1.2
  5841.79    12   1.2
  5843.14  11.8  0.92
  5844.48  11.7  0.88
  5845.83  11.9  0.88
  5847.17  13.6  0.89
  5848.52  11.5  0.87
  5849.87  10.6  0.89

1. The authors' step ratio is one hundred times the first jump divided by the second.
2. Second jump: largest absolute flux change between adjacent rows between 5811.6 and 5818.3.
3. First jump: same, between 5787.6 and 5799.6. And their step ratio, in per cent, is 195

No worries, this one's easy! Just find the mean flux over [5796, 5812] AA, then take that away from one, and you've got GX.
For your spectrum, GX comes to -9.8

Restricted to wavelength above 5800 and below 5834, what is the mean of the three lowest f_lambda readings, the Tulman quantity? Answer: 9.0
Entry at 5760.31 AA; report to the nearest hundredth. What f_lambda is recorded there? 10.20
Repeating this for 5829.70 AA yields 10.10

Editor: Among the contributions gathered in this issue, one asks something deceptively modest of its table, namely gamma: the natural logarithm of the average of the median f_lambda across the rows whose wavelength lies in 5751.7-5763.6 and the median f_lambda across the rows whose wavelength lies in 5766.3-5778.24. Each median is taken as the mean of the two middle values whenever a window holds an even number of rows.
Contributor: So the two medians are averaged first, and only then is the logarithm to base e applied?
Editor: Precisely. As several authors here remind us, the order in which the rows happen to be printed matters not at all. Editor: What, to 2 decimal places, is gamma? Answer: 2.34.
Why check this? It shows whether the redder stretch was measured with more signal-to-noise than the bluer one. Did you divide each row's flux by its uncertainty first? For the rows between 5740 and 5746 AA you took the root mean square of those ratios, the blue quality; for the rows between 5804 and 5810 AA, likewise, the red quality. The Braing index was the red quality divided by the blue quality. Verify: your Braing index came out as 0.92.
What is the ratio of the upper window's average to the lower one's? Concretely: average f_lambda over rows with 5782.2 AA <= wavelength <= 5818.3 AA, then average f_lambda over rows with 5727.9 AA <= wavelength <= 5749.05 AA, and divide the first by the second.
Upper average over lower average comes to 1.05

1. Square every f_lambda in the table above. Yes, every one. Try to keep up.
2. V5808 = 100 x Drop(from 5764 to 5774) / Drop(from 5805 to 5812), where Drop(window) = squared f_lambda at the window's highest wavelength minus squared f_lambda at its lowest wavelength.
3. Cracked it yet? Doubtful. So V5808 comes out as 1074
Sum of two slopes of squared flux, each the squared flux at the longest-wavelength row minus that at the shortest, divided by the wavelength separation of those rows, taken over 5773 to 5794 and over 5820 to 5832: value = -5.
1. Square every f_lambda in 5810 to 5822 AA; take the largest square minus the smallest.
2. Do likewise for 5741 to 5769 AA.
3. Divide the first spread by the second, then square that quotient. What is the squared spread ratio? 1.9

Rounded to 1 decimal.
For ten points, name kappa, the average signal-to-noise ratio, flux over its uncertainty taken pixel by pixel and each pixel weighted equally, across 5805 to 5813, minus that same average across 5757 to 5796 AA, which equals -2.0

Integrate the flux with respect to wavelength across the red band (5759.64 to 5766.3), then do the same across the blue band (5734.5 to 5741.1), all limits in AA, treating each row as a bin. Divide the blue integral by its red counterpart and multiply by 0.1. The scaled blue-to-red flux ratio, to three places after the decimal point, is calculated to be 0.104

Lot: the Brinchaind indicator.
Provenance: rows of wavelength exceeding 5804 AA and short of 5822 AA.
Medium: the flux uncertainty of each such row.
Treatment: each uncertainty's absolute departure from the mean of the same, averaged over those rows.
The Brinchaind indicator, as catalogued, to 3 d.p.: 0.050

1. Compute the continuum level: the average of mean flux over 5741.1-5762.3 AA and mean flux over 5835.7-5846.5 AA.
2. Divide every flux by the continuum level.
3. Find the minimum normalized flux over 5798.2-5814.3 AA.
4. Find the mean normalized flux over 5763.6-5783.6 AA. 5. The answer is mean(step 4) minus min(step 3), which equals 0.18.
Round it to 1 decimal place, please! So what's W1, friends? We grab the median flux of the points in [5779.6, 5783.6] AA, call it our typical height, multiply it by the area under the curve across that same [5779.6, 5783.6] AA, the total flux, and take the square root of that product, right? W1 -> 21.4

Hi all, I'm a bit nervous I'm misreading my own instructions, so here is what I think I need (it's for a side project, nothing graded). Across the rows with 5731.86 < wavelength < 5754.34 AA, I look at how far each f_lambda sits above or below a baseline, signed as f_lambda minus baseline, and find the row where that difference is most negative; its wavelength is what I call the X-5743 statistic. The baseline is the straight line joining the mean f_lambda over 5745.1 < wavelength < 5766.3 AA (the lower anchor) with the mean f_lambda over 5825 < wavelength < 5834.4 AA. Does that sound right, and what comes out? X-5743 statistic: 5752.36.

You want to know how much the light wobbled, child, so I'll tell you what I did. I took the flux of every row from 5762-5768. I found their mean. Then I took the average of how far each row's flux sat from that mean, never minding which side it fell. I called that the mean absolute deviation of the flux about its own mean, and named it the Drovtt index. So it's 0.4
